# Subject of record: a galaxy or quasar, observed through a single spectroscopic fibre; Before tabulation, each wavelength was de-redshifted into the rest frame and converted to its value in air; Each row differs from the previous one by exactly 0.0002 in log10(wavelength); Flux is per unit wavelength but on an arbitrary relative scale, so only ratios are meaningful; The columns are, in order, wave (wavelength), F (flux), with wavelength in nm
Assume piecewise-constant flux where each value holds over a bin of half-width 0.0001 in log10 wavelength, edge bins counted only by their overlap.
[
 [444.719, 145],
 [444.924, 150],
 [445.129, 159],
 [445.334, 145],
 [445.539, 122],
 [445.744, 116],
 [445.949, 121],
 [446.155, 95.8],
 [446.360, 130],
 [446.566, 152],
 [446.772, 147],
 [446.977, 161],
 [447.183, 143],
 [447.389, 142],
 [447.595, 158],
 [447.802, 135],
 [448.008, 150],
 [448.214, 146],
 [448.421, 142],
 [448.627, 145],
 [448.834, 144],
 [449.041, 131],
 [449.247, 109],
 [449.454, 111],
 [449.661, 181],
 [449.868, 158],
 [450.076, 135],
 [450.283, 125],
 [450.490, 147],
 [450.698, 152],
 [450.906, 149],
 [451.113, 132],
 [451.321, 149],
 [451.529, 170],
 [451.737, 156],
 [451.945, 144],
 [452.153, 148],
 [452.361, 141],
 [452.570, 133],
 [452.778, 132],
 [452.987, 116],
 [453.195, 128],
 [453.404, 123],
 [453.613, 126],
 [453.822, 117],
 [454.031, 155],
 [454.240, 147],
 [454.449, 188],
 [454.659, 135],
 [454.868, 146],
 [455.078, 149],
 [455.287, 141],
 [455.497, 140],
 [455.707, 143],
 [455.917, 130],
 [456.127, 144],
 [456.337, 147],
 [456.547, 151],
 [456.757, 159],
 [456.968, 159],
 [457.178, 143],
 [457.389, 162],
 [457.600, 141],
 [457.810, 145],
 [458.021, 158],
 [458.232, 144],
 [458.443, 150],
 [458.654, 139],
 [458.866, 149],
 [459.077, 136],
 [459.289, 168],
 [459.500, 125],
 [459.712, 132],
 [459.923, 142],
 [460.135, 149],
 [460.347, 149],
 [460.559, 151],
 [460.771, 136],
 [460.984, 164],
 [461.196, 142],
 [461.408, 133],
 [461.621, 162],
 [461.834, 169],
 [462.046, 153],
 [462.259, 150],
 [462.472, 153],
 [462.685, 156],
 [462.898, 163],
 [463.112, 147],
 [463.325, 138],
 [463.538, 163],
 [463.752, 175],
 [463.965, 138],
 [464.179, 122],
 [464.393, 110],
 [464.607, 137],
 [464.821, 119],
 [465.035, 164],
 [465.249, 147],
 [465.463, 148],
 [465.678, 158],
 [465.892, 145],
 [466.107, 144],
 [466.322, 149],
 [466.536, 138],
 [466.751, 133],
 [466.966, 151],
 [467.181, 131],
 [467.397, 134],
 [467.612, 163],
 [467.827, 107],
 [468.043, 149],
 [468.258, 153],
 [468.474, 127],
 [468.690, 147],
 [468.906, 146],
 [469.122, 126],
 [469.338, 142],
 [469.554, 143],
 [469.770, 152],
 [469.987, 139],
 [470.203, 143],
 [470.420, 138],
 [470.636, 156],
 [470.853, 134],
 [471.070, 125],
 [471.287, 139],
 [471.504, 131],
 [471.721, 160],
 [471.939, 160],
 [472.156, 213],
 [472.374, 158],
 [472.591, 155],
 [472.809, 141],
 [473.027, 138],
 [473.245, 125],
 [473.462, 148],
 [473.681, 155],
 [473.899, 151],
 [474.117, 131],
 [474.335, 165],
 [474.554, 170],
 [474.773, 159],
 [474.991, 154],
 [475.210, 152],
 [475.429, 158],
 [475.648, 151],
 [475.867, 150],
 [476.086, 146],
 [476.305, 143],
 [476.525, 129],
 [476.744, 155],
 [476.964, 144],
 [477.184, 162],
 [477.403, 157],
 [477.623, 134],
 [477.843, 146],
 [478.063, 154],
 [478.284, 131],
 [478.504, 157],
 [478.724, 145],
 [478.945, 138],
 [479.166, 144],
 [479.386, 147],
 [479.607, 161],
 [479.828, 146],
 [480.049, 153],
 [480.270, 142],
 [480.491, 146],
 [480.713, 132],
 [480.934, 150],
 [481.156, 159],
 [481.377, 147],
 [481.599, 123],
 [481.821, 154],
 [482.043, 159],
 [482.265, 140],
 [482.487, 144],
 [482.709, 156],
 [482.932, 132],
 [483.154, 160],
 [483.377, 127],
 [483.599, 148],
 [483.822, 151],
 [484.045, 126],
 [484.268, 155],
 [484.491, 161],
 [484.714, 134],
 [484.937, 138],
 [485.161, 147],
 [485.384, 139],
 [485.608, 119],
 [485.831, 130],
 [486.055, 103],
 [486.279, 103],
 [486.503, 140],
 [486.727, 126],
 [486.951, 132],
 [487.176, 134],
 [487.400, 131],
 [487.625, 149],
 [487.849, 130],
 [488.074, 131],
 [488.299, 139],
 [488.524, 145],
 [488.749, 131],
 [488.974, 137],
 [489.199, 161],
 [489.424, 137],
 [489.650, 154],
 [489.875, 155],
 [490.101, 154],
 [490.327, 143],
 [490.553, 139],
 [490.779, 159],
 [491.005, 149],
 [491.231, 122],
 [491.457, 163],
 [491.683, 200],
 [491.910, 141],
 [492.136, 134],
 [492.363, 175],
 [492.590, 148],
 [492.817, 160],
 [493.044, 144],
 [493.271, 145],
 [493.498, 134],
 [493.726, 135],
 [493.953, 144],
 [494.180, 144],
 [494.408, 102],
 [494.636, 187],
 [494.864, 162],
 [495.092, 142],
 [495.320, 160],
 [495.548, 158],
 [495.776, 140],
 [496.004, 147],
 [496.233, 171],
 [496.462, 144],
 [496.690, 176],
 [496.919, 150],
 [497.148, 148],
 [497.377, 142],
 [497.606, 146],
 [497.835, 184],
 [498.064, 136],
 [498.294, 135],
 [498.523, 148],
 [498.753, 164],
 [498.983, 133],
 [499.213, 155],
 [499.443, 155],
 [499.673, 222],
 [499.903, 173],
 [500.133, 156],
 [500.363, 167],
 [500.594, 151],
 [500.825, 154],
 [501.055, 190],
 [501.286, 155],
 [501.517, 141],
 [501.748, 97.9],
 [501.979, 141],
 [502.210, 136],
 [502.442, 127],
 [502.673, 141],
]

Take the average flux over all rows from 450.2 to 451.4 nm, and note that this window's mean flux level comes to 142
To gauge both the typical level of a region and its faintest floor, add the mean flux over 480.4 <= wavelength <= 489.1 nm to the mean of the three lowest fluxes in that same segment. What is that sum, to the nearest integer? 247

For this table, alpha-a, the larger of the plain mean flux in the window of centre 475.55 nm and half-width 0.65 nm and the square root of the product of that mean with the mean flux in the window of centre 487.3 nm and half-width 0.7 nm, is 152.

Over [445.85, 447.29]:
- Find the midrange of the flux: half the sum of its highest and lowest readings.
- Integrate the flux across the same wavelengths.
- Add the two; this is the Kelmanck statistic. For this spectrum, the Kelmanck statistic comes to 324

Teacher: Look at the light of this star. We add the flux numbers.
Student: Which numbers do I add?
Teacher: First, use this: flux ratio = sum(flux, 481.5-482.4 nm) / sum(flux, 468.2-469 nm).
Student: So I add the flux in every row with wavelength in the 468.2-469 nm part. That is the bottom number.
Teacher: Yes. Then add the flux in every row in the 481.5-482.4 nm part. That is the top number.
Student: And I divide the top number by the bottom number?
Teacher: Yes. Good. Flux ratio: 1.01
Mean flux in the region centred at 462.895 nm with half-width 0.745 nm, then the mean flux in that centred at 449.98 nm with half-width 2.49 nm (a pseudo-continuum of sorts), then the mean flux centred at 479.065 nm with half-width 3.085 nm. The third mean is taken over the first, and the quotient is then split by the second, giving 0.0067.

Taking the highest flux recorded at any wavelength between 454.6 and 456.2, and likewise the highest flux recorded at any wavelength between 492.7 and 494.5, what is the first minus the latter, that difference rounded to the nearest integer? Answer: -11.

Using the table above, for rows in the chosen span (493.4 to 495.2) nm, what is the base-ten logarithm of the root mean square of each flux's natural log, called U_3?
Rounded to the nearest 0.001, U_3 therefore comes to 0.695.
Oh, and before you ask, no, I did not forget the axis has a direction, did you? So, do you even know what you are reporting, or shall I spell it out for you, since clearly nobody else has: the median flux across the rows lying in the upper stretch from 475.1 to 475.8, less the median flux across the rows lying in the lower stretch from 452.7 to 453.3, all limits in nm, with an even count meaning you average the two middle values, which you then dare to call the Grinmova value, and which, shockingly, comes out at 24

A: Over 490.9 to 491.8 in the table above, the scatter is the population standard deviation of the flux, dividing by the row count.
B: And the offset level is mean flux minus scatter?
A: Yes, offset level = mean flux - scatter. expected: 130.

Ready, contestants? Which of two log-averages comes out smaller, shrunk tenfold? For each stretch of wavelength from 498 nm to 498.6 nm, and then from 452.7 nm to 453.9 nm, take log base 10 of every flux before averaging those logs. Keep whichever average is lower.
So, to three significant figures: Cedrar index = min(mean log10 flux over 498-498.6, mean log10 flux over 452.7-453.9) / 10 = 0.209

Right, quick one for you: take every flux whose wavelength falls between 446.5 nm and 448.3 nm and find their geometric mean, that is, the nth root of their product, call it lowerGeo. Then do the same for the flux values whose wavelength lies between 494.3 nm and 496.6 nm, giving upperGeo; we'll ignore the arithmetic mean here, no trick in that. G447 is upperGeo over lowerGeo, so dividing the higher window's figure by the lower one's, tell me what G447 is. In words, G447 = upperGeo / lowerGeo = 1.01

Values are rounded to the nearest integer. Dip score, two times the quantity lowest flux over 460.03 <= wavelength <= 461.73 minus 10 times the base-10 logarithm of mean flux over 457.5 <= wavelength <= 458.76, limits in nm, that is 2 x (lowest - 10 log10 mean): 223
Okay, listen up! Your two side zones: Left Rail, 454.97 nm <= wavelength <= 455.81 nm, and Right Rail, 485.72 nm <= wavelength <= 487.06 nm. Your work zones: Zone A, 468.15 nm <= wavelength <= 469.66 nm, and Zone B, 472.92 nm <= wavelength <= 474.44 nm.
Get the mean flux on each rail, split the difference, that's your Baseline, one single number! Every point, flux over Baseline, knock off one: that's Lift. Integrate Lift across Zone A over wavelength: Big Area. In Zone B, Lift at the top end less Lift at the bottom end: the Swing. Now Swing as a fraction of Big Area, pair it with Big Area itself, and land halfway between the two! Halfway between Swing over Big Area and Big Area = 1.2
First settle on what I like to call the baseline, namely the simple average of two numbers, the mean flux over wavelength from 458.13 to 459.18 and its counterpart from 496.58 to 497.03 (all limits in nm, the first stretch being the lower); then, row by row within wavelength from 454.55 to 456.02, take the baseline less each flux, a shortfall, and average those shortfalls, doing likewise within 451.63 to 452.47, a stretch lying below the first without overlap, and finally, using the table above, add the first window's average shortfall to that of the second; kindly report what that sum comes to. 19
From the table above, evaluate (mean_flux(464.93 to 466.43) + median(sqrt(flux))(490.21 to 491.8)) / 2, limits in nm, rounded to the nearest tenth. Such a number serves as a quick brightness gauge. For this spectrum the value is 81.5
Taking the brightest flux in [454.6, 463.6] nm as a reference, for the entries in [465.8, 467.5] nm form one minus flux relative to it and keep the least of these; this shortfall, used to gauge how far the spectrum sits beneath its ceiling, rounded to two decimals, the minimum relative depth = 0.11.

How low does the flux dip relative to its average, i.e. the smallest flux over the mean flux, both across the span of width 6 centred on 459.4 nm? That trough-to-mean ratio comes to 0.841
